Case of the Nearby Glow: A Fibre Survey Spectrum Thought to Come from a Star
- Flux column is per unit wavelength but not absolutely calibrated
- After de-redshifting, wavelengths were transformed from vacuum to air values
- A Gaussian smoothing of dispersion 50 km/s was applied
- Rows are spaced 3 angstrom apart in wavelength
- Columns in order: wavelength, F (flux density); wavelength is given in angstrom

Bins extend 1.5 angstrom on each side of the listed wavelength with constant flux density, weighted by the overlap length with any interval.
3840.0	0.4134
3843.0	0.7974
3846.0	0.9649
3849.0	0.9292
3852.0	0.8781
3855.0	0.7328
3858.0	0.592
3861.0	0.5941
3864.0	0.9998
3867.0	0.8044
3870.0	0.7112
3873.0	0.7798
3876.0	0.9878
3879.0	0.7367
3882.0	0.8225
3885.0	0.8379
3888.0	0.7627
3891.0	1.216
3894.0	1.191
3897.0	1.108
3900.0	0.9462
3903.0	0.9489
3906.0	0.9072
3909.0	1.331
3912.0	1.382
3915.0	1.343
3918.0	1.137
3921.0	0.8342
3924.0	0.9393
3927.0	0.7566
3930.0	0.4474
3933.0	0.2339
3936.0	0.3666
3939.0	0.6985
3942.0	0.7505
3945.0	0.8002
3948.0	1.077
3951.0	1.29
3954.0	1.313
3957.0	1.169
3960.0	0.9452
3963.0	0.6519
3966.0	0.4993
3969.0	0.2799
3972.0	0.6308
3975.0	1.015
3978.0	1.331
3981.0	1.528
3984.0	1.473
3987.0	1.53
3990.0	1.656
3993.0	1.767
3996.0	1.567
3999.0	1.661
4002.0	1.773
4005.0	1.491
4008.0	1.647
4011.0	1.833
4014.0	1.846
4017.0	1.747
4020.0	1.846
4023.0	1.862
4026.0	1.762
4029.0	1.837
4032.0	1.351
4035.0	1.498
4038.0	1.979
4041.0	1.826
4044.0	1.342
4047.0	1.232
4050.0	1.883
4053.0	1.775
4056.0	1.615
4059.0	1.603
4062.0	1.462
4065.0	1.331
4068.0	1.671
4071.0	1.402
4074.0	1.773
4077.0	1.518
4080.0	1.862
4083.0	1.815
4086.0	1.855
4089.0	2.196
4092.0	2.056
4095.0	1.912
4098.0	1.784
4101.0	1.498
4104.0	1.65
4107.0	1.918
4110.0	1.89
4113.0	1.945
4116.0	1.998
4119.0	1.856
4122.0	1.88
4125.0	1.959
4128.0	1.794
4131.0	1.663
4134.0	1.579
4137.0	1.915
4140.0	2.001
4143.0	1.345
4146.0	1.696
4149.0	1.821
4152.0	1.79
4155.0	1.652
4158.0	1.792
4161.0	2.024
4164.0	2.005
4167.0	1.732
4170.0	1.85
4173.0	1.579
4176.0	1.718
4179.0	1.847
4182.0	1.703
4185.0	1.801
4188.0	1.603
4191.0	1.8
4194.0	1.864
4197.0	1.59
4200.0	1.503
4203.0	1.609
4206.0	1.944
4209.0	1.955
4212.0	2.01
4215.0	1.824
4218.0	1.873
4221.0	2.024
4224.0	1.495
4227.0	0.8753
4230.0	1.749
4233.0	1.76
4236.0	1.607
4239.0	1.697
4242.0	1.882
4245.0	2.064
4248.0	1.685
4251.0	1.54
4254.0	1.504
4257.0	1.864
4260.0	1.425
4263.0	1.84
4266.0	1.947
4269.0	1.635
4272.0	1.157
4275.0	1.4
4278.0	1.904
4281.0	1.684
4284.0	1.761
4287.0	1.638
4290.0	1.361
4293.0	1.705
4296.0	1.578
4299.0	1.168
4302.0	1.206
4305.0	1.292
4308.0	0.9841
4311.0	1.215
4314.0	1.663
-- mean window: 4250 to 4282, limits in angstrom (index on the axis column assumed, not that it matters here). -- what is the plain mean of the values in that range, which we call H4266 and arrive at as 1.63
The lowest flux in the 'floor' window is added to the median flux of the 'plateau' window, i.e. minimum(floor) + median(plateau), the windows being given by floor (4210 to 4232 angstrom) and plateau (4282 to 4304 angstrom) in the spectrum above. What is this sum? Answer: 2.45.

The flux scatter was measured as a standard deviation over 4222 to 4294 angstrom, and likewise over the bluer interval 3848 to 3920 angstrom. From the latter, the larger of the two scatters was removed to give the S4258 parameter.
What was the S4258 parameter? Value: -0.034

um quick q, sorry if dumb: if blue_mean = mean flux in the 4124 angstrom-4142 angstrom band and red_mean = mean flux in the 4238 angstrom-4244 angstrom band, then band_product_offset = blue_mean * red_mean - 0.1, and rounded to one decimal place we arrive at 3.2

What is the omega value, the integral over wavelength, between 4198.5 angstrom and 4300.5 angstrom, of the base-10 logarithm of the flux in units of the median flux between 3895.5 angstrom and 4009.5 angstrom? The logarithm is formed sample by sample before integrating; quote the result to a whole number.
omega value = 18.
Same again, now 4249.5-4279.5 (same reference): 5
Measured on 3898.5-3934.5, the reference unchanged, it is -4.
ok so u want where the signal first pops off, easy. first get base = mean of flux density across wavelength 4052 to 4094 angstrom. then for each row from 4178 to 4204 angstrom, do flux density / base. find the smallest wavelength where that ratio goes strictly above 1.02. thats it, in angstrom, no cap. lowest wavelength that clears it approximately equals 4179.0 angstrom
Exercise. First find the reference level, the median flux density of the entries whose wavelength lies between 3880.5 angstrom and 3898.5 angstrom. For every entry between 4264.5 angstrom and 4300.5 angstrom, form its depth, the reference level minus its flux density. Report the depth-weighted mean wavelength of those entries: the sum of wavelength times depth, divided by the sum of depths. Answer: 4281.2 angstrom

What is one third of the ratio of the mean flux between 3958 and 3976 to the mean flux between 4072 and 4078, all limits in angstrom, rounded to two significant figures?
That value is 0.14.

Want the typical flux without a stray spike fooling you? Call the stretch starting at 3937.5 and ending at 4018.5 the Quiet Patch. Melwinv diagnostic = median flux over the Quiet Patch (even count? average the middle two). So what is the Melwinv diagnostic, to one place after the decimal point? 1.3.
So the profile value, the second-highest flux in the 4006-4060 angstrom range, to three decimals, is 1.883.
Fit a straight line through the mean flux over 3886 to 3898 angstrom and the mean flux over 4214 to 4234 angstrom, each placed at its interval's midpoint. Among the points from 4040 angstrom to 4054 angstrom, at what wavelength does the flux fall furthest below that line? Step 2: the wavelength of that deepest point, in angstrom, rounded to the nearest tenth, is 4047.0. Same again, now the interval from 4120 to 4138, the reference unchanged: 4134.0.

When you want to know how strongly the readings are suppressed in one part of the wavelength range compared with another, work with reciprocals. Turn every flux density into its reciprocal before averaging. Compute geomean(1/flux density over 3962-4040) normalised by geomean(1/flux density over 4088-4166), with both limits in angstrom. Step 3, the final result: 1.4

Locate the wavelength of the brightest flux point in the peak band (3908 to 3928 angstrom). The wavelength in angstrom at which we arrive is 3912.0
